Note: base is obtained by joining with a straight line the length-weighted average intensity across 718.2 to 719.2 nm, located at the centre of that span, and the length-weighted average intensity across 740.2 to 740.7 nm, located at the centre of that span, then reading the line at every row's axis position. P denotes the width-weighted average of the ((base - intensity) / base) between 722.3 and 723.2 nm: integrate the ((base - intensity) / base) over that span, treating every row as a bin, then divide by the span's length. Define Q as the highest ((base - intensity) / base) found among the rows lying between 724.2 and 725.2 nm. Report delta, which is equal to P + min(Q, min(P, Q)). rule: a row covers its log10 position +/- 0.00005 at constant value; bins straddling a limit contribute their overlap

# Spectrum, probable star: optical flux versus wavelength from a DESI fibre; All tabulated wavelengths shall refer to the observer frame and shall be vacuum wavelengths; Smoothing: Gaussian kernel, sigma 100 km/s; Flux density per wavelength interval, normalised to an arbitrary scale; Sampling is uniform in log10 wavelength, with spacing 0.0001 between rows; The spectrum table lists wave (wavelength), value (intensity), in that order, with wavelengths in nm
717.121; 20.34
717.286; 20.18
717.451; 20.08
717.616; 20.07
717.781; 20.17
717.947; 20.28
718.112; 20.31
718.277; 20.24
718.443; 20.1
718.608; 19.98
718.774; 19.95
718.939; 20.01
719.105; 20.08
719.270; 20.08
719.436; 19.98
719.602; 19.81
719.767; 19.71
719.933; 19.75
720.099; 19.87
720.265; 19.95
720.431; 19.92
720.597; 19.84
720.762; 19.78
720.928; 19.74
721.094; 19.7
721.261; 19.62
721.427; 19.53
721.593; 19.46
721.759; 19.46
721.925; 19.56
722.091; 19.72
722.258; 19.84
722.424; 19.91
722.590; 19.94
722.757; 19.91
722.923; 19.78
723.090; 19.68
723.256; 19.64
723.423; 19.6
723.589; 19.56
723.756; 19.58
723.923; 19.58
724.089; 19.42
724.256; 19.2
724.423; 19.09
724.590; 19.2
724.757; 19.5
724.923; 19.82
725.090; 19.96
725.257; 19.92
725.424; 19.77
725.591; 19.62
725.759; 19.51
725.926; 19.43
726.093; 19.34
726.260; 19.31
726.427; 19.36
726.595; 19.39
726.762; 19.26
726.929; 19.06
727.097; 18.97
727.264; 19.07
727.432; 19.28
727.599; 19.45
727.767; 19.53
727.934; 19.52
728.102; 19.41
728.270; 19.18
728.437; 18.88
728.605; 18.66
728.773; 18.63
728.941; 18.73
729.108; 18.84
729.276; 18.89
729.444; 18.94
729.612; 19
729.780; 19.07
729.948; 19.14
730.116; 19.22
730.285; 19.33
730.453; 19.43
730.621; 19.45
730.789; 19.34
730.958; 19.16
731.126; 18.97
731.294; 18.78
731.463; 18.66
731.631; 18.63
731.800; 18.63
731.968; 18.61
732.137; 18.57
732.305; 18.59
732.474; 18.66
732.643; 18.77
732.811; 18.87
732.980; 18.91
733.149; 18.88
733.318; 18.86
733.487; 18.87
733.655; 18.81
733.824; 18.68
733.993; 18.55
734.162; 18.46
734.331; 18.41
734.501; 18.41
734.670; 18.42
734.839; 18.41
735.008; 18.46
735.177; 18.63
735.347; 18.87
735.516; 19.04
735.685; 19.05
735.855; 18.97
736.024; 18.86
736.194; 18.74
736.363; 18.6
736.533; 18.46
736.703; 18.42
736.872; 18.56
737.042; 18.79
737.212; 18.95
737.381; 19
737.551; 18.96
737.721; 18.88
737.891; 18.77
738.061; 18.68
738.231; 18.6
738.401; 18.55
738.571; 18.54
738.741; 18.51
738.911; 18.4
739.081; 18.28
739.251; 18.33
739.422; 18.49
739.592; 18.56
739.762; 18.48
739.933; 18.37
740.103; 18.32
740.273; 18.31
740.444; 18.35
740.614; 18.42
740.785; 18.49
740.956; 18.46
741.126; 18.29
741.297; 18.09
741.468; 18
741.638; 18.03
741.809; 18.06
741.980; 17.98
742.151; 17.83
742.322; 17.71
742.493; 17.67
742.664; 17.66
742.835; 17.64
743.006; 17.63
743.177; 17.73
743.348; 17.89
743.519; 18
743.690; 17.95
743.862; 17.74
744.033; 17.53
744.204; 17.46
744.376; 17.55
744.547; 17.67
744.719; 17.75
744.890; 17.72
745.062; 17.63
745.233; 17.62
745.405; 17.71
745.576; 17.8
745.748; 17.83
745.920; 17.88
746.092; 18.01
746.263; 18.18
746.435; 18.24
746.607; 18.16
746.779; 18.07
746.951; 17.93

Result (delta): -0.010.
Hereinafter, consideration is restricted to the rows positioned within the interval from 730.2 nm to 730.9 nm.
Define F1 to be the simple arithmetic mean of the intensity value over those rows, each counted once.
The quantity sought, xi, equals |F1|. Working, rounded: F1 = 19.4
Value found 19.4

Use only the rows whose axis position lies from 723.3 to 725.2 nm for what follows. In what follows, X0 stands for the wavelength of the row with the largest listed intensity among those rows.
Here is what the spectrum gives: 725.090 nm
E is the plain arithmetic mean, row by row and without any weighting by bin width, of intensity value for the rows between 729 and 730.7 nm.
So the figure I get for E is 19.1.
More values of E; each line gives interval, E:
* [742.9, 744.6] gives 17.7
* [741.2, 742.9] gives 17.9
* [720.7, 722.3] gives 19.6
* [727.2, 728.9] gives 19.2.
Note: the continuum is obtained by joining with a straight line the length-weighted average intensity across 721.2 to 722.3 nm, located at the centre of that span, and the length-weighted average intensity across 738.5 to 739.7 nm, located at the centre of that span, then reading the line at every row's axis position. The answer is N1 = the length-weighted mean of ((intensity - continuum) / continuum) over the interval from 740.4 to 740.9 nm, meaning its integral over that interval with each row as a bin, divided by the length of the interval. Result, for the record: 0.004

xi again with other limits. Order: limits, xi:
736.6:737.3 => 18.7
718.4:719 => 20.0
